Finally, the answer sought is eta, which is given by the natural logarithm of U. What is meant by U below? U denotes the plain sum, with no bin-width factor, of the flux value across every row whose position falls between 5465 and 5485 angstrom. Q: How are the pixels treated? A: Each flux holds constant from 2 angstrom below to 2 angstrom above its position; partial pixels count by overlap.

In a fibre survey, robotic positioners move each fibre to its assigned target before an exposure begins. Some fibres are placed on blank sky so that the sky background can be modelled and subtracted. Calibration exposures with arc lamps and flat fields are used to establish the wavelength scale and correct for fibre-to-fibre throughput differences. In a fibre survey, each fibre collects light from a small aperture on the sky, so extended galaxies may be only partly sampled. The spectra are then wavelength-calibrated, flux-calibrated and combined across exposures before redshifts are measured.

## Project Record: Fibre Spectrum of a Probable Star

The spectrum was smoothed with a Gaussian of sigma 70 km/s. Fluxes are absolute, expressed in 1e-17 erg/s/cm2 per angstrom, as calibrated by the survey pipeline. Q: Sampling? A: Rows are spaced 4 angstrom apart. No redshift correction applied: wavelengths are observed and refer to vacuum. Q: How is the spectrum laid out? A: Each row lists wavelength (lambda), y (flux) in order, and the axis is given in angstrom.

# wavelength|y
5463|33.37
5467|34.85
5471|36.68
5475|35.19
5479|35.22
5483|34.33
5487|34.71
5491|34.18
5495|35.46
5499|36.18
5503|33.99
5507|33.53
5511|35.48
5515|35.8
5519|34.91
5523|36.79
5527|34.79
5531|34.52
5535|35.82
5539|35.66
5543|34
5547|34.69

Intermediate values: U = 176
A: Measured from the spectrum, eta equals 5.17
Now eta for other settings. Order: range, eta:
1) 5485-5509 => 5.34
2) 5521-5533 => 4.66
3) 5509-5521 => 4.67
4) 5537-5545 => 4.24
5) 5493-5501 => 4.27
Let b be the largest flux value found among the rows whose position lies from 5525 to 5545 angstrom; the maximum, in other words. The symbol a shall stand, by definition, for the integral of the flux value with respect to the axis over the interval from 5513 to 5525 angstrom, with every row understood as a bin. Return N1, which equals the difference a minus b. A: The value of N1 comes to 394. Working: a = 430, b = 35.82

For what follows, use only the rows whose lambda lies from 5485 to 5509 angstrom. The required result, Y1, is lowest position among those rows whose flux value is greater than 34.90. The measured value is 5495 angstrom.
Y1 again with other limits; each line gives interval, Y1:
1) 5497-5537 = 5499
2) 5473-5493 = 5475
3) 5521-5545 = 5523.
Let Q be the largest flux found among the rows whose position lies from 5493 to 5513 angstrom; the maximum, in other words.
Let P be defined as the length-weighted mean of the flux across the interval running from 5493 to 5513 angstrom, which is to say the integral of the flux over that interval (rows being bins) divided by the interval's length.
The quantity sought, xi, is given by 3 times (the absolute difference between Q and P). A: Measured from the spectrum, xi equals 3.8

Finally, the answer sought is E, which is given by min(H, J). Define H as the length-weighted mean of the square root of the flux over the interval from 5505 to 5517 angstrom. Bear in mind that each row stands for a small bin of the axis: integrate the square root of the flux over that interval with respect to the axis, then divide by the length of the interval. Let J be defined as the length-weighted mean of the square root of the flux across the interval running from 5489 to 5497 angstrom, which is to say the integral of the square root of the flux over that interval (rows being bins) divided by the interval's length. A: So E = 5.90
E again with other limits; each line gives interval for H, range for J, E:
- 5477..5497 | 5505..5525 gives 5.90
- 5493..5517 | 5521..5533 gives 5.92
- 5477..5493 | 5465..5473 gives 5.88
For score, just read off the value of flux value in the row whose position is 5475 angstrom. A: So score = 35.19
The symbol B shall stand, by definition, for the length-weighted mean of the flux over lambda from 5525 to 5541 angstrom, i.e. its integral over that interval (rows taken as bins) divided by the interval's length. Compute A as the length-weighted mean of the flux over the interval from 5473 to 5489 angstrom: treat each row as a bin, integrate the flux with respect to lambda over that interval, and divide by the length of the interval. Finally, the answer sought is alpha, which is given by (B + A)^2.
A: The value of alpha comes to 4908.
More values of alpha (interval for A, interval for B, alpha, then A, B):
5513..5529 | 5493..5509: 4951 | 35.6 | 34.8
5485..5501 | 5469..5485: 4968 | 35.1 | 35.4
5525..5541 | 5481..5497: 4881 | 35.2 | 34.7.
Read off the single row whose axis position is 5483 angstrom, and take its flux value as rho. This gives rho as 34.33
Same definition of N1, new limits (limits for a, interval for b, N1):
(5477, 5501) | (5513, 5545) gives 804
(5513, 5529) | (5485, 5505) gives 533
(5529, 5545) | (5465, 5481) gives 523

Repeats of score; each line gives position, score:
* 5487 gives 34.71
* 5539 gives 35.66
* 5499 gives 36.18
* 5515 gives 35.8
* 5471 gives 36.68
